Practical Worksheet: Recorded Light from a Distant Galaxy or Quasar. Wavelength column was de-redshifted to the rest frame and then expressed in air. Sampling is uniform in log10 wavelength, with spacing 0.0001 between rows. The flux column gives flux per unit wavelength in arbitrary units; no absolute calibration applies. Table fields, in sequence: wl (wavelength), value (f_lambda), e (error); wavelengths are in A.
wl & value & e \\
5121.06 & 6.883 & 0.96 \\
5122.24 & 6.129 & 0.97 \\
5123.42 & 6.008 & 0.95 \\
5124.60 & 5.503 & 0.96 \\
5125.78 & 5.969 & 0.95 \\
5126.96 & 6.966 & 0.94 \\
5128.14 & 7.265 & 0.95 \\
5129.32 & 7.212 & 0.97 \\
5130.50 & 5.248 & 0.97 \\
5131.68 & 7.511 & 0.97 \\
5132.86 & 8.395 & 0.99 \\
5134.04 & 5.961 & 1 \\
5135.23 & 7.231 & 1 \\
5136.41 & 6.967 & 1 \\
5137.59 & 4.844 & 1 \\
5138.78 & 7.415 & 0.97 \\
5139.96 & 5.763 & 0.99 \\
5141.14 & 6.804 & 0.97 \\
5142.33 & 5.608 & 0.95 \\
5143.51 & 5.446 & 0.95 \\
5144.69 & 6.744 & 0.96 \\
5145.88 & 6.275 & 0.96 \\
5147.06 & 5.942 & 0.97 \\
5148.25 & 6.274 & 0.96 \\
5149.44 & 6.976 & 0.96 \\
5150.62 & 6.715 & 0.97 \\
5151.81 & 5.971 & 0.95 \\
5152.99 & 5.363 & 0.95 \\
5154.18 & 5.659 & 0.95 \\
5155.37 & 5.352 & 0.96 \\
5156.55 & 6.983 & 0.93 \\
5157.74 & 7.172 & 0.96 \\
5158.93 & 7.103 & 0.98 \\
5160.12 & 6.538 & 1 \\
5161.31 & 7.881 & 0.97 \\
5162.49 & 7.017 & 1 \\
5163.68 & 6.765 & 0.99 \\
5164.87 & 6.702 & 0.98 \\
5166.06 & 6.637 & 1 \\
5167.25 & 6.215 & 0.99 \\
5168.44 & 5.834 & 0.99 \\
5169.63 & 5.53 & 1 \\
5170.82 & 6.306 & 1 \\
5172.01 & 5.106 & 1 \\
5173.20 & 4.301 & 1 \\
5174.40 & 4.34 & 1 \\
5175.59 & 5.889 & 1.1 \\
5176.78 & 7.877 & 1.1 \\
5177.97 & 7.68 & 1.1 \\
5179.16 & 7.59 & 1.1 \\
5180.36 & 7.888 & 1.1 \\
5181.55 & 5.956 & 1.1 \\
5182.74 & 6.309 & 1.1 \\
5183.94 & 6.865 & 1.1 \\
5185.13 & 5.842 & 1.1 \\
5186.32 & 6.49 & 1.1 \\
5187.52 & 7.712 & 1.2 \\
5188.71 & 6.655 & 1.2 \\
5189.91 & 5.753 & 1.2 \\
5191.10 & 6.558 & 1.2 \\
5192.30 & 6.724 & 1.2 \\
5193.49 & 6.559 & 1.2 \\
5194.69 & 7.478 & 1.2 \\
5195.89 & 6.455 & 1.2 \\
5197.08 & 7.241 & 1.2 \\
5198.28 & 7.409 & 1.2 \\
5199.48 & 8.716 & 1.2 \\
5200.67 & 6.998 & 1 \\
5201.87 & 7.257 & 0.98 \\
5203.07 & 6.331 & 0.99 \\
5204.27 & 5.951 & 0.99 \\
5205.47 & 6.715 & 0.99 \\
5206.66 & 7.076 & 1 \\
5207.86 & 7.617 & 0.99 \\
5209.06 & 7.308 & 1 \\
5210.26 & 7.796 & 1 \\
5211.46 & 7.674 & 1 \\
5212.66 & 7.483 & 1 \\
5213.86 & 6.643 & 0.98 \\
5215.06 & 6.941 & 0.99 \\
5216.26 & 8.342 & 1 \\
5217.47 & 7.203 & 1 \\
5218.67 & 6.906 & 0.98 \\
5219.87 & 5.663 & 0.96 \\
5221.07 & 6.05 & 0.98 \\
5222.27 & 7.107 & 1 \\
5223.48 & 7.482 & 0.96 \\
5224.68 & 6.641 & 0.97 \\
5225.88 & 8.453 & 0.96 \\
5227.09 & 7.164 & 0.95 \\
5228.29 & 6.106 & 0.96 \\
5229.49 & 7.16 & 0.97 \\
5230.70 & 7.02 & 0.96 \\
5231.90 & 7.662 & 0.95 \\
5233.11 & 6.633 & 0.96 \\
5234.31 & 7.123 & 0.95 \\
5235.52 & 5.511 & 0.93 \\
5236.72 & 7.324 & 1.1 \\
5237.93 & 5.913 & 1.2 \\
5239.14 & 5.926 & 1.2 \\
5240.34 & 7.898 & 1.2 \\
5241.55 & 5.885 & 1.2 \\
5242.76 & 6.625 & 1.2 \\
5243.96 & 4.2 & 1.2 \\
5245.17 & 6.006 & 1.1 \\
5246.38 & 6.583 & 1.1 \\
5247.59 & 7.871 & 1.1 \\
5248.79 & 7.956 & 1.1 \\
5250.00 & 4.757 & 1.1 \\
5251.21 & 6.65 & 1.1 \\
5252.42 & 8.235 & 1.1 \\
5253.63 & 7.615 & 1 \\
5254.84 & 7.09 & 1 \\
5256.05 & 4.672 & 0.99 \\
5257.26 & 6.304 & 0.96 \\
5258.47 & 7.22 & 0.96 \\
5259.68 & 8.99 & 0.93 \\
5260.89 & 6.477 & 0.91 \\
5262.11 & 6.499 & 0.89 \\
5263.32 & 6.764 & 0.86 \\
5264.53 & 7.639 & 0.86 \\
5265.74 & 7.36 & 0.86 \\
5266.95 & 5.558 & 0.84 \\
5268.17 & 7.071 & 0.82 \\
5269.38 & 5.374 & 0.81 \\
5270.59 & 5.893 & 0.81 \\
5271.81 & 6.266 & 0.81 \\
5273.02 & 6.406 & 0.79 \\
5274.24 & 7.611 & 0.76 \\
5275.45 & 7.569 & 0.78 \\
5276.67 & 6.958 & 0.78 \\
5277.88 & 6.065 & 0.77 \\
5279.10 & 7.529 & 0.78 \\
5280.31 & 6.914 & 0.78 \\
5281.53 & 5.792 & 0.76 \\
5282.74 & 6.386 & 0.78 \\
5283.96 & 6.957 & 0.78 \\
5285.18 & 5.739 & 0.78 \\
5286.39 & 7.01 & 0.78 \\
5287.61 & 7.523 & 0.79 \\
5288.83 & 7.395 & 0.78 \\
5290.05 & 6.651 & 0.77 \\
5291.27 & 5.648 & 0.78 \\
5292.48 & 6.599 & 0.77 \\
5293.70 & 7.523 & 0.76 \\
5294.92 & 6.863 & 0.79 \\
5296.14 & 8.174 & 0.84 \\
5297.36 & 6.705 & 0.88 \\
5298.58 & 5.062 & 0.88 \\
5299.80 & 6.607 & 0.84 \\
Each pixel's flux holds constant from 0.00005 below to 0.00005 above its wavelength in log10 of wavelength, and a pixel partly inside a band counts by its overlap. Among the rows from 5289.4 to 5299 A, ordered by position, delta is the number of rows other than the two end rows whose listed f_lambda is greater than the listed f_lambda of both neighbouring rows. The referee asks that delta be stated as 2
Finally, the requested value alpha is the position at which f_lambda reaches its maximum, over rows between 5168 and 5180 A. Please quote 5176.78 A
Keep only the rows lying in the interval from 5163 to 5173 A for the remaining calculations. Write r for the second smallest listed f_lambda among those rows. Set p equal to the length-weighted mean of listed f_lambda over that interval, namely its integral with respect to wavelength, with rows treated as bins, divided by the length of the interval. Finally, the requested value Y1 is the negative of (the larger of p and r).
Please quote -6.07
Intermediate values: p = 6.07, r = 5.53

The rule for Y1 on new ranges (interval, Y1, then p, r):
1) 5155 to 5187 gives -6.46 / 6.46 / 4.34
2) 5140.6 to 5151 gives -6.30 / 6.30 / 5.608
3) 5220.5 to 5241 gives -6.89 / 6.89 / 5.913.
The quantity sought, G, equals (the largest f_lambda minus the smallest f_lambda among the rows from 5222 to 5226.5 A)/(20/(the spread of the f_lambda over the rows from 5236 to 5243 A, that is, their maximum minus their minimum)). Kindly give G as 0.18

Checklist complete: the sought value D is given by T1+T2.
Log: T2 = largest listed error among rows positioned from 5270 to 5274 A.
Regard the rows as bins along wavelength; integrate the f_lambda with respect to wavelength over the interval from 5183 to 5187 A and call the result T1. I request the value 26.4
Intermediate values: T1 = 25.6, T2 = 0.81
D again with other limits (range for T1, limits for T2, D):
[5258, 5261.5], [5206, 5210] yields 27.5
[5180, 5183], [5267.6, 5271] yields 20.9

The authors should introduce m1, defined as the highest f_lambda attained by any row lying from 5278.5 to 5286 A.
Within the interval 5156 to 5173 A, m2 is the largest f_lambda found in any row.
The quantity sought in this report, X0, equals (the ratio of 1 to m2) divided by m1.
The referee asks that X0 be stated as 0.0169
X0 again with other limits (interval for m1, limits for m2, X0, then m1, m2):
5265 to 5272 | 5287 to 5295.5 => 0.0181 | 7.36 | 7.523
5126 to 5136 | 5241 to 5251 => 0.0150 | 8.395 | 7.956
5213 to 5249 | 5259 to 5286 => 0.0132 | 8.453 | 8.99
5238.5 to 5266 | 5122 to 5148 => 0.0133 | 8.99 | 8.395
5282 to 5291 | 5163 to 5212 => 0.0153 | 7.523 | 8.716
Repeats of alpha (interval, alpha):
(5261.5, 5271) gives 5264.53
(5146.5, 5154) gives 5149.44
